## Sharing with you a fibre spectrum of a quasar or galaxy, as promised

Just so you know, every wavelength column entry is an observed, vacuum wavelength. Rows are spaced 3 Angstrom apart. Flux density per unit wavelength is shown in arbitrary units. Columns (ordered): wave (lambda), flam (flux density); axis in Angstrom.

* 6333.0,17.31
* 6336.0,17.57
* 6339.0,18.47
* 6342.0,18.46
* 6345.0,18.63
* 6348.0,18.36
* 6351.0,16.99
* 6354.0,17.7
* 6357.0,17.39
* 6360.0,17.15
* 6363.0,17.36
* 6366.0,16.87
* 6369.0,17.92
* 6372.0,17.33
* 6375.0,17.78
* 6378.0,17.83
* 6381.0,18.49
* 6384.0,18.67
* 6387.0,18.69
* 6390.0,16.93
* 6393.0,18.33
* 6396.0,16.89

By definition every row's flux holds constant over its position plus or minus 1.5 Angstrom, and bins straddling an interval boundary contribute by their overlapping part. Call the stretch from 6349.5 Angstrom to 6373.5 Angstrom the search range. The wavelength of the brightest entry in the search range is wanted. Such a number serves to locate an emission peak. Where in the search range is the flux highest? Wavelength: 6369.0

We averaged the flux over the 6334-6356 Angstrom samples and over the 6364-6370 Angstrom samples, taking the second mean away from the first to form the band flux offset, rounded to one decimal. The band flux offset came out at 0.6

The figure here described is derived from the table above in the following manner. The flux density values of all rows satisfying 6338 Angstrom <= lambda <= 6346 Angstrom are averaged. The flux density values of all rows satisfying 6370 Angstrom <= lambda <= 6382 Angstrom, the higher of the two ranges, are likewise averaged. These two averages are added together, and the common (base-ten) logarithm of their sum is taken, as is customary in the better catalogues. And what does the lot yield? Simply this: 1.561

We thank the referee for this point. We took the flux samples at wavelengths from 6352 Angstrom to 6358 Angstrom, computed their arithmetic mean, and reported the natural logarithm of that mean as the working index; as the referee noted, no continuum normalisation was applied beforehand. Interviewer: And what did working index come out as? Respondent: 2.86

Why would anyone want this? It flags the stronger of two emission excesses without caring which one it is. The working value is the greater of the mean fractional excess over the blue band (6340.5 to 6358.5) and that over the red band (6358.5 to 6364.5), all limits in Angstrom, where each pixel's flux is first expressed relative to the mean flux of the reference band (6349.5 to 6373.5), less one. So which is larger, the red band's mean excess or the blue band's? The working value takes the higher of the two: 0.034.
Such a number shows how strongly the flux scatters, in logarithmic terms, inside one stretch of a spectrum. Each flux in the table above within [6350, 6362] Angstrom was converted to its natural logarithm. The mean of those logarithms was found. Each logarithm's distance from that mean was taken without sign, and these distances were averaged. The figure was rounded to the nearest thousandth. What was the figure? 0.014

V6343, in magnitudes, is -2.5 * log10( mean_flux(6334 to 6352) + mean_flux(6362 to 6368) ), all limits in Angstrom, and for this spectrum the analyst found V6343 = -3.87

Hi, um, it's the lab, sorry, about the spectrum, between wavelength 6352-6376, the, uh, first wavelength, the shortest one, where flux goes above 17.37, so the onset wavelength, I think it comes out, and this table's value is 6354.0 Angstrom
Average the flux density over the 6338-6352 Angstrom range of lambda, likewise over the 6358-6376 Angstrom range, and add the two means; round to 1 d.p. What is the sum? 35.6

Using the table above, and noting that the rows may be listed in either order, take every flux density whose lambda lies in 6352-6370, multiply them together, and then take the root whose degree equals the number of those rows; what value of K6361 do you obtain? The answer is 17.4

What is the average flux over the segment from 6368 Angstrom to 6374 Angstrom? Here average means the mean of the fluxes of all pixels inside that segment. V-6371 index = 17.6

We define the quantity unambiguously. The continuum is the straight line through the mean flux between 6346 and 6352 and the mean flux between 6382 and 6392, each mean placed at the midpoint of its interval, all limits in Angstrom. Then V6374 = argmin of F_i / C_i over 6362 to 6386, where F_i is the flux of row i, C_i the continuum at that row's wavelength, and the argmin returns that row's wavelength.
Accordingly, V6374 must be 6366.0 Angstrom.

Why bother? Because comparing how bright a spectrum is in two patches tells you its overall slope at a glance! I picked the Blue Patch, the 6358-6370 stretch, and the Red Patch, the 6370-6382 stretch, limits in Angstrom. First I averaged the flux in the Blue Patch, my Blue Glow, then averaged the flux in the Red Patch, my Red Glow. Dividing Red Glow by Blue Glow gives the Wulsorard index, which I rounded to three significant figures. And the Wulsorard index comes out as 1.03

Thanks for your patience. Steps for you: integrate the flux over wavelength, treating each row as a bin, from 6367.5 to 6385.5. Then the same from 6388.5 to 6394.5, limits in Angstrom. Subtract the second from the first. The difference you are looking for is 218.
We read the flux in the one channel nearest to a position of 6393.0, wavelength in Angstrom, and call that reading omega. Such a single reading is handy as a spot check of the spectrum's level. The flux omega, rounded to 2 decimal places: 18.33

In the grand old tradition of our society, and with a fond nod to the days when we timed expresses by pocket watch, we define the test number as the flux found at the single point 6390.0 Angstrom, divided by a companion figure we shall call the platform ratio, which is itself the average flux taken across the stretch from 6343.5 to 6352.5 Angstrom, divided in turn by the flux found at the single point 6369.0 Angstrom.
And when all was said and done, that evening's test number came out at 16.9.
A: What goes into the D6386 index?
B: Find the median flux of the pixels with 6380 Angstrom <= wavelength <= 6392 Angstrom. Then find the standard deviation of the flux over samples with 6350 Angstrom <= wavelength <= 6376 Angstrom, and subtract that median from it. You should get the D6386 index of -18.2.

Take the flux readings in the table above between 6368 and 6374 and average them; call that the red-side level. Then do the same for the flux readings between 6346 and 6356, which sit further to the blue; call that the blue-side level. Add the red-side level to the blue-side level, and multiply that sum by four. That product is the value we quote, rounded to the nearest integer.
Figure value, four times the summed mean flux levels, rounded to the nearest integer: 141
